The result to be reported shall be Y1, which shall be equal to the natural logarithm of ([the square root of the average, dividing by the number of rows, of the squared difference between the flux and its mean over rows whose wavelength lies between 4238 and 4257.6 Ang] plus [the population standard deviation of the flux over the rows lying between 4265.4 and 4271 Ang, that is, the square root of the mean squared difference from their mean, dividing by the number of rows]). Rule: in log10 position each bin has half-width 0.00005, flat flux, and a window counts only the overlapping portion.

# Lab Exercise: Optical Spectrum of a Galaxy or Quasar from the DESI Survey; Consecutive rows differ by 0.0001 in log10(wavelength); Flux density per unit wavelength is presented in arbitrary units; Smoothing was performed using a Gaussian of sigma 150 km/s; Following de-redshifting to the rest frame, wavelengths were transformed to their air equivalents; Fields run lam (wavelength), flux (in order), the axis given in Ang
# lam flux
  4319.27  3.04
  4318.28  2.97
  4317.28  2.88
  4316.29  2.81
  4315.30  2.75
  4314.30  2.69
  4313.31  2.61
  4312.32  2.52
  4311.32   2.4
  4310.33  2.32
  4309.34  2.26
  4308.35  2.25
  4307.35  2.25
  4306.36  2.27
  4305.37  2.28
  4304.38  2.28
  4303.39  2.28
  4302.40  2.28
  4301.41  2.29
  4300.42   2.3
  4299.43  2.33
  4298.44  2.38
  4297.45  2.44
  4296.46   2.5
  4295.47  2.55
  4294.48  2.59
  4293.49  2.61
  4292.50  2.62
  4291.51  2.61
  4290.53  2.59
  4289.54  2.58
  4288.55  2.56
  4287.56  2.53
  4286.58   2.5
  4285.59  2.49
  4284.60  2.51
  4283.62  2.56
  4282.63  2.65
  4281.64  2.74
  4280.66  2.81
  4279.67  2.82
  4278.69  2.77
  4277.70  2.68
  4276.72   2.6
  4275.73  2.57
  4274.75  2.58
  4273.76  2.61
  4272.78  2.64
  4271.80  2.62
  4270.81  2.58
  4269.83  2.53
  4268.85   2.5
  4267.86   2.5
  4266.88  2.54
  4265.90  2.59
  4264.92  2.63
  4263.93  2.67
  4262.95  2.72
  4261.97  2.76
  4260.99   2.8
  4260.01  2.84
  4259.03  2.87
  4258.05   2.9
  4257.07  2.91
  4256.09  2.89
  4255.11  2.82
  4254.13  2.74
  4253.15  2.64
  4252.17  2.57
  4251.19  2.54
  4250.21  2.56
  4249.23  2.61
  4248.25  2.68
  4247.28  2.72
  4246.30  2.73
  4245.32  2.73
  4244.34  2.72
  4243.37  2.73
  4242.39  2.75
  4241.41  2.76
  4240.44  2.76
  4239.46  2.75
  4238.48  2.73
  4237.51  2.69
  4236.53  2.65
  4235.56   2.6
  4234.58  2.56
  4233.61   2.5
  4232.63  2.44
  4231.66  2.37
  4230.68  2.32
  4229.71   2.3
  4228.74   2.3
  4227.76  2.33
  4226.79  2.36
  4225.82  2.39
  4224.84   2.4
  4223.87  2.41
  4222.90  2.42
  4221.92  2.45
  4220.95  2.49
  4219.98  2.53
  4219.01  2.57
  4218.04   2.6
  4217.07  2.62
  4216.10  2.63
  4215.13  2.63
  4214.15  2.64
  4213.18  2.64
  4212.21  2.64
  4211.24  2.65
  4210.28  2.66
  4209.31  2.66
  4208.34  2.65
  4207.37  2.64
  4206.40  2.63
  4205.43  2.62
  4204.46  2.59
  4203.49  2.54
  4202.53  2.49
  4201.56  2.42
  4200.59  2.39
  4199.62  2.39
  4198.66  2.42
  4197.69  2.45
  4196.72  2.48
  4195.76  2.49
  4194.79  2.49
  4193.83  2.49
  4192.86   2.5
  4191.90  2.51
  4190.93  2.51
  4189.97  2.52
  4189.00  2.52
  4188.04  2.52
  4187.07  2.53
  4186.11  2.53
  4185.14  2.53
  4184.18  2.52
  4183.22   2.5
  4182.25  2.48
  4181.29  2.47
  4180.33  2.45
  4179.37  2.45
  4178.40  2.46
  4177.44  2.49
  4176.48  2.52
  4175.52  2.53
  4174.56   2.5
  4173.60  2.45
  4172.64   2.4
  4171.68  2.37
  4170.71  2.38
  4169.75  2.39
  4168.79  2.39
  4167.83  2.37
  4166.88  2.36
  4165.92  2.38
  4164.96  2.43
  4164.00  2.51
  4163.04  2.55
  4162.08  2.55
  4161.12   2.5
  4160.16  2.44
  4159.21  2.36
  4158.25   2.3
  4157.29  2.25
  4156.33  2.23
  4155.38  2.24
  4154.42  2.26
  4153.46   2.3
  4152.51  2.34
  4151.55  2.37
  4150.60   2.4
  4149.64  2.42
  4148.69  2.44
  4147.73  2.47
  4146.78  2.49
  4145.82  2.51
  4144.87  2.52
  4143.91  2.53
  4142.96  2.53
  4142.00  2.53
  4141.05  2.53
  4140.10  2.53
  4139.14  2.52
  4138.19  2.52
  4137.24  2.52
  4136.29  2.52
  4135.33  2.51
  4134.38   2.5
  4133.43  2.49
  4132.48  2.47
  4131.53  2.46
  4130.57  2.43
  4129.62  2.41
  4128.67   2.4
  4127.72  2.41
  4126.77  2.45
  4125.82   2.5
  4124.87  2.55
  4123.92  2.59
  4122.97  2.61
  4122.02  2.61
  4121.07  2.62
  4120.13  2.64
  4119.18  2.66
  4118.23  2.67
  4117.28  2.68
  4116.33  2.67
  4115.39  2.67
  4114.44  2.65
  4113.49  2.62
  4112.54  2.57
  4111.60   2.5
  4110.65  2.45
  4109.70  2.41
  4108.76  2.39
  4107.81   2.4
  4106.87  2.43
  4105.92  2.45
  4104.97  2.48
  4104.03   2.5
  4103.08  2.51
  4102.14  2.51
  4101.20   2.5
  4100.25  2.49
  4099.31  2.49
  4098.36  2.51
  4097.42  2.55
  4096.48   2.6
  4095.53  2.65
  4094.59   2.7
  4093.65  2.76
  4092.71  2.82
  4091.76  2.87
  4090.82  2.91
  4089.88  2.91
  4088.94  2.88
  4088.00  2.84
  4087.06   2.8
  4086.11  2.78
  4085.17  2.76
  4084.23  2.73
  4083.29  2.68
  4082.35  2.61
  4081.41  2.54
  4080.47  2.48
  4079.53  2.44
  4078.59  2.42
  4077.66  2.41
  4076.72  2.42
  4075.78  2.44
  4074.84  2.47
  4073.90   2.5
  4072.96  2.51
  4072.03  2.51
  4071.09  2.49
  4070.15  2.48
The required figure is -2.0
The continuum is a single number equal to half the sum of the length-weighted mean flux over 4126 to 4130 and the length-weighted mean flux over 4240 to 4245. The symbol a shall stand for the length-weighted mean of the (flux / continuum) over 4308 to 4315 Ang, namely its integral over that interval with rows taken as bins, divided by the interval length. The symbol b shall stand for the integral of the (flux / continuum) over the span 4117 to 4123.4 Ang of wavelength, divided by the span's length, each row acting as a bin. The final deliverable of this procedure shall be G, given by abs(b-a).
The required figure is 0.07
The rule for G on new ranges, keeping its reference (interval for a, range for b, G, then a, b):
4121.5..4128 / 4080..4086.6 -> 0.05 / 0.98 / 1.03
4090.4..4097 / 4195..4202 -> 0.12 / 1.07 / 0.94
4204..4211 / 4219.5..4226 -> 0.08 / 1.02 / 0.94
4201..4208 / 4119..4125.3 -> 0.02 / 0.99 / 1.01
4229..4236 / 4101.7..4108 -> 0.01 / 0.94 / 0.96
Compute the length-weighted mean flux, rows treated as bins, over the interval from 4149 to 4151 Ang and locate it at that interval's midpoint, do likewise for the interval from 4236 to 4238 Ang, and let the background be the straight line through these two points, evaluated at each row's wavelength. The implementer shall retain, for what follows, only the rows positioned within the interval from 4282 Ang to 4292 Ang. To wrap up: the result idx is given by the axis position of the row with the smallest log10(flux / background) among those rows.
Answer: 4285.59 Ang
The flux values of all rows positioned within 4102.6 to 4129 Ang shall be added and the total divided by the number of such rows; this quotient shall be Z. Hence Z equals 2.54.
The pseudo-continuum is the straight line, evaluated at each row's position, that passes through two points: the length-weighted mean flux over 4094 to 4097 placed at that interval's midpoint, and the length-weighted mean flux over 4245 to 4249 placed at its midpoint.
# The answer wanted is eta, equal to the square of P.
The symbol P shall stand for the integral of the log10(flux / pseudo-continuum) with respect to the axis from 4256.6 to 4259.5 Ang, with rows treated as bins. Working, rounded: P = 0.08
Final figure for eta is 0.0066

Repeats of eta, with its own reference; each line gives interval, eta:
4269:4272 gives 0.0058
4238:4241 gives 0.0004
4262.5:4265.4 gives 0.0004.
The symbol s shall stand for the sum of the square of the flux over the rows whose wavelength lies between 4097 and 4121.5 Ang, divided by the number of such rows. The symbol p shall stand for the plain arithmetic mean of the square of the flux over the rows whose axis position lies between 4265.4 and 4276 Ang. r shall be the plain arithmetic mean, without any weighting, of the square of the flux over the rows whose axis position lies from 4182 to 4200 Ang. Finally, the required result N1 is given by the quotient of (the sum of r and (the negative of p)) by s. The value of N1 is -0.1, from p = 6.6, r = 6.2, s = 6.5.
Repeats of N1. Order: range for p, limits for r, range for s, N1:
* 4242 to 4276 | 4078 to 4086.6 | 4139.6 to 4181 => -0.1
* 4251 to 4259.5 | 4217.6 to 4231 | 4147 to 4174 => -0.3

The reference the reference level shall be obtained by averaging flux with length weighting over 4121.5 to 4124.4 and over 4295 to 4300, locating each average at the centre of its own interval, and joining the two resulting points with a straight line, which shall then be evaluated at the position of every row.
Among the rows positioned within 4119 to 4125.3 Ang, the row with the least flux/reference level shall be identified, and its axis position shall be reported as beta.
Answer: 4124.87 Ang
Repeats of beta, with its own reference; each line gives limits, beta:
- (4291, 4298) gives 4297.45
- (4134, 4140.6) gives 4134.38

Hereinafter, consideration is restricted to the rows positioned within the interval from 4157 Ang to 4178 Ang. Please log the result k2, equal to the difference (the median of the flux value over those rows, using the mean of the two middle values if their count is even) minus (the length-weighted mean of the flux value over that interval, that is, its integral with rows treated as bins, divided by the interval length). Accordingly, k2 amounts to -0.015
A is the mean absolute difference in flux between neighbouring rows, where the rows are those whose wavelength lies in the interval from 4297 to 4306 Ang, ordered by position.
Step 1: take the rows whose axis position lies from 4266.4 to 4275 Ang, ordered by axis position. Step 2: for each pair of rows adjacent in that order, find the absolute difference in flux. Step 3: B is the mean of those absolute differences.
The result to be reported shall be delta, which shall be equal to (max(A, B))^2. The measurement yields 0.0009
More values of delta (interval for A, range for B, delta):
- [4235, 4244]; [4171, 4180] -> 0.0009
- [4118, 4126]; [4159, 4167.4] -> 0.0023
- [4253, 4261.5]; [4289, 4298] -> 0.0023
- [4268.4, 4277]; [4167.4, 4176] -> 0.0009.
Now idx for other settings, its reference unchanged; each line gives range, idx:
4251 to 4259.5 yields 4251.19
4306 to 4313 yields 4308.35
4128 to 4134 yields 4128.67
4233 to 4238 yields 4233.61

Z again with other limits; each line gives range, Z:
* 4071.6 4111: 2.58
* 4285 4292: 2.55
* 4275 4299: 2.59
